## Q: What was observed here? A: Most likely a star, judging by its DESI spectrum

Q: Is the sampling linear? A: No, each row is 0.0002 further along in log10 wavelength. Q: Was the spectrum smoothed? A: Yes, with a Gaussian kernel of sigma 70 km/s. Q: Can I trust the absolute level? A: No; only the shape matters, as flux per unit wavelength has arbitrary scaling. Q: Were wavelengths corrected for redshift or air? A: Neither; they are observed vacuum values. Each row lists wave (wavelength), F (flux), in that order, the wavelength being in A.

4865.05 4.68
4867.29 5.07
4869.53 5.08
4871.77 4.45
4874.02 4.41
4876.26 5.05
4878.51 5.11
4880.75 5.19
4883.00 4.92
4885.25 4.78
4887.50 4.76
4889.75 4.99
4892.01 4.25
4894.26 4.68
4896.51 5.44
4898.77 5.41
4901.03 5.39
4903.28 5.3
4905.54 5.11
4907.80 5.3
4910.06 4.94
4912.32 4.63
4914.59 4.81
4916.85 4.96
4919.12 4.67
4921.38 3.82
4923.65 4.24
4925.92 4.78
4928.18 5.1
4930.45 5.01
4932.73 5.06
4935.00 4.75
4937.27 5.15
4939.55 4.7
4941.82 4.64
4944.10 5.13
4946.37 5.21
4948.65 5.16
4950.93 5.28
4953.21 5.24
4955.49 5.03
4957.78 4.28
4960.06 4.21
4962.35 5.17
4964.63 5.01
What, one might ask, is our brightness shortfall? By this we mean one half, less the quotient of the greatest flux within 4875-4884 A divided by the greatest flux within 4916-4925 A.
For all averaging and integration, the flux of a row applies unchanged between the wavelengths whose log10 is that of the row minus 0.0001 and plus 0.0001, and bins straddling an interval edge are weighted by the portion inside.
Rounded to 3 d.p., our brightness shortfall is -0.546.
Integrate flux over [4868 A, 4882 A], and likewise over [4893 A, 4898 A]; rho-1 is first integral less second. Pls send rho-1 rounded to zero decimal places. 43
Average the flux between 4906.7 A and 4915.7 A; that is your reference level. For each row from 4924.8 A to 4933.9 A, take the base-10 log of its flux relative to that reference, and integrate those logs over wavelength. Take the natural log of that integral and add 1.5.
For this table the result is -1.4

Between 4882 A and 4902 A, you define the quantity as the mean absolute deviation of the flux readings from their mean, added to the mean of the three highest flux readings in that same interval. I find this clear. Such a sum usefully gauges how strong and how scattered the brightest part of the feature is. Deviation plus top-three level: 5.72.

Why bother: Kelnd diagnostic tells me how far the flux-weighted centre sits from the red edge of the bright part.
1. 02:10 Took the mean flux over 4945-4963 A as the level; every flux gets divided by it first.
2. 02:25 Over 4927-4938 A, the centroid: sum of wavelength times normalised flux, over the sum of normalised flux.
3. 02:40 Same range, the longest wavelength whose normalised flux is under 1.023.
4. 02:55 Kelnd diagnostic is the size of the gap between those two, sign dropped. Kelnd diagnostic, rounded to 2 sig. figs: 2.3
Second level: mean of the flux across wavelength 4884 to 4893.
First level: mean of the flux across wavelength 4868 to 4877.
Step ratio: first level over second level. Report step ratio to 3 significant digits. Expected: 1.01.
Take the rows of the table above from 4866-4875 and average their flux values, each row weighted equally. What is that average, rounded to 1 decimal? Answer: 4.8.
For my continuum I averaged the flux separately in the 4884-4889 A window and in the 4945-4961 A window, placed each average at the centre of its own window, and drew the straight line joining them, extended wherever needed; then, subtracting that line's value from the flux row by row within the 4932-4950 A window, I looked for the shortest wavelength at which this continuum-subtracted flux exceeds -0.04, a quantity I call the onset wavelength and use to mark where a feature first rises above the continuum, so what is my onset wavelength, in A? 4932.73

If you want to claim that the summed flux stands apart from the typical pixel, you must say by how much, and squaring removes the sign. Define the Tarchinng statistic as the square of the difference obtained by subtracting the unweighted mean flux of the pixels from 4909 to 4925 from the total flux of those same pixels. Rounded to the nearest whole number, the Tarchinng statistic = 756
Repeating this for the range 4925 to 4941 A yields 877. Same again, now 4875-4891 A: 890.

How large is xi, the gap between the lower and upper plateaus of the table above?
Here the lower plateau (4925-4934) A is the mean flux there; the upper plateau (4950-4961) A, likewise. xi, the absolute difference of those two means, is 0.18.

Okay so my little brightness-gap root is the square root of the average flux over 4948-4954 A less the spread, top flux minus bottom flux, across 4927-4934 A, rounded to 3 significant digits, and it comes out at 2.27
